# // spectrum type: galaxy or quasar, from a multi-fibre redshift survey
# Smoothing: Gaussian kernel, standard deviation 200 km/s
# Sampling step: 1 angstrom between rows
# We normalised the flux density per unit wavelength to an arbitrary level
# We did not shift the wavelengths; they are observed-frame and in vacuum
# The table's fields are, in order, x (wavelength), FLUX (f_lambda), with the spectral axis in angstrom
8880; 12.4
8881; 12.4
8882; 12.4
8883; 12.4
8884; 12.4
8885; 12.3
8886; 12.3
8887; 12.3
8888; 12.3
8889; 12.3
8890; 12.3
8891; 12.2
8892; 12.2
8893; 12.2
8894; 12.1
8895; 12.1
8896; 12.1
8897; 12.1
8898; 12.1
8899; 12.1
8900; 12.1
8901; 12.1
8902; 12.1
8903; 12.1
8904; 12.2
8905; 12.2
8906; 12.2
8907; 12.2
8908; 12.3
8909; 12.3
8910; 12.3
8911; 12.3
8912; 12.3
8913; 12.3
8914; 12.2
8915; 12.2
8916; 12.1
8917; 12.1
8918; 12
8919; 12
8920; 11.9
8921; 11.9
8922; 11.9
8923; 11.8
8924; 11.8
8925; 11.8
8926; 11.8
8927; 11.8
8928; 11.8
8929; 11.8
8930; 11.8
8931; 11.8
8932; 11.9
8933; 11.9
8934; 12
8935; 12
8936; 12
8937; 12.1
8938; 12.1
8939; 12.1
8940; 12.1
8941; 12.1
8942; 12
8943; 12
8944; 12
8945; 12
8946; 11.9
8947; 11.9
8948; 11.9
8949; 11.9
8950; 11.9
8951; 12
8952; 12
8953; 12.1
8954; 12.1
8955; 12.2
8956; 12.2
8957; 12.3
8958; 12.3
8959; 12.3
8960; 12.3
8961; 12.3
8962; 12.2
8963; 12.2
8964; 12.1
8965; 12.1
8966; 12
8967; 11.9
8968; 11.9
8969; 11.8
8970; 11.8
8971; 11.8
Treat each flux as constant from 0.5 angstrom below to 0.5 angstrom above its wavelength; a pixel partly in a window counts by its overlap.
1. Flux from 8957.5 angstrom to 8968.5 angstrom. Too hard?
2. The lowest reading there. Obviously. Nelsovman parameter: 11.9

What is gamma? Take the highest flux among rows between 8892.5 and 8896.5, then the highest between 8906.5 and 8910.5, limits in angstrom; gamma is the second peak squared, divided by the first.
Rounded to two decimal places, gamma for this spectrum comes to 12.40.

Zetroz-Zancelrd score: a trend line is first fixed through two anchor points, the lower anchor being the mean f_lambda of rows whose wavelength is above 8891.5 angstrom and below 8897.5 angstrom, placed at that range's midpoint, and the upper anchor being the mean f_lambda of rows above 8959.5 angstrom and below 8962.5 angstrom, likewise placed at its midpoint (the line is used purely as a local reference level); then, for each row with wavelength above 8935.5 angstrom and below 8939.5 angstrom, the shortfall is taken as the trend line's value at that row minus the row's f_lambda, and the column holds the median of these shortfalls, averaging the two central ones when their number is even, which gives 0.1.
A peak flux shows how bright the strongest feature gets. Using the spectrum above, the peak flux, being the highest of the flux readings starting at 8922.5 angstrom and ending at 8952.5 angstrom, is 12.1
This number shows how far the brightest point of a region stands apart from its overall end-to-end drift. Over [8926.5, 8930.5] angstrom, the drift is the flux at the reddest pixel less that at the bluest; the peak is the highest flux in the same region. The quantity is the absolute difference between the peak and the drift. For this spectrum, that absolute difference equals 11.8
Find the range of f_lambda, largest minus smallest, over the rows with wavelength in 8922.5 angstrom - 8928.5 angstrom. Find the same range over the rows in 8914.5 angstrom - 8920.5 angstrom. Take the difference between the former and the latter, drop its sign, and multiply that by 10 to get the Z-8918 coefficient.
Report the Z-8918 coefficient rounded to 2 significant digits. 3.0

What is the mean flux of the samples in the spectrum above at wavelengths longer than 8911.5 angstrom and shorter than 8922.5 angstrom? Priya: 12.1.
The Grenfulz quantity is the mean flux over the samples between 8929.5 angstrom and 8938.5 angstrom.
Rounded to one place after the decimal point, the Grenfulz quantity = 12.0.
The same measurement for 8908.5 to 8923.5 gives 12.1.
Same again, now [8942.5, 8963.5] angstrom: 12.1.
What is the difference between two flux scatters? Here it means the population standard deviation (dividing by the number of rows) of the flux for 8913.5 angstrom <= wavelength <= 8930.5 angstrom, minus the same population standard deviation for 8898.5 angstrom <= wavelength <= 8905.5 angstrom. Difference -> 0.10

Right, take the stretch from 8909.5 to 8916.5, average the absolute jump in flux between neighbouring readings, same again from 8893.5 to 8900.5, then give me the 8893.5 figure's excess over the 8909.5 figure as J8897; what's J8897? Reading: -0.033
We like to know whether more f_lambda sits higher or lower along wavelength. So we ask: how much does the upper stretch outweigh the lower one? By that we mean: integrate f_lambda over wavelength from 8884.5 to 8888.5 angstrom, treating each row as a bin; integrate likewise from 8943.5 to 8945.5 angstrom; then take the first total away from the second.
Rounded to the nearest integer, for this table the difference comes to -25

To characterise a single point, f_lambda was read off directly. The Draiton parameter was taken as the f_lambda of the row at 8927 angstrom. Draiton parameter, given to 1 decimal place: 11.8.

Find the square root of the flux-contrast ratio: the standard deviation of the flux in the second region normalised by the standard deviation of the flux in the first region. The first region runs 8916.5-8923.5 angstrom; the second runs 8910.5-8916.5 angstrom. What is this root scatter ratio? 0.91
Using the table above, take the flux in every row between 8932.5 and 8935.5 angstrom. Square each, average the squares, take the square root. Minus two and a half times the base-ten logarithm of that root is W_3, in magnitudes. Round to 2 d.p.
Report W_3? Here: -2.69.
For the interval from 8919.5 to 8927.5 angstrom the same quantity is -2.68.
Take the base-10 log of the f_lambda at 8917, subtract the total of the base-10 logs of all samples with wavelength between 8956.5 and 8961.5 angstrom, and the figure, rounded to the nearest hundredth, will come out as -4.37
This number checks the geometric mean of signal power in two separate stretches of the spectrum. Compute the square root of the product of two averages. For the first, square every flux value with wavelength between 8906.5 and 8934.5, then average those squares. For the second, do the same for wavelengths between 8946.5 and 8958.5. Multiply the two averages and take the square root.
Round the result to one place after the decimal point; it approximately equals 145.0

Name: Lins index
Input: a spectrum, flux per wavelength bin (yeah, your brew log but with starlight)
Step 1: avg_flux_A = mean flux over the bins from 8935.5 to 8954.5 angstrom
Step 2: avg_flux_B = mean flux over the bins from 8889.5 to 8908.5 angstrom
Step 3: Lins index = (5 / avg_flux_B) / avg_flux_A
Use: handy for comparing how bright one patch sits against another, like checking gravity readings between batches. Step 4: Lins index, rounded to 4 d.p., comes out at 0.0342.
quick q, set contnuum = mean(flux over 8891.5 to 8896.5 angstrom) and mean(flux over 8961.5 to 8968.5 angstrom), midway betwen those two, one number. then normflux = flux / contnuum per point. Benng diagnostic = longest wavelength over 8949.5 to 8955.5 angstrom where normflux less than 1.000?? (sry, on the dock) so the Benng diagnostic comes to 8952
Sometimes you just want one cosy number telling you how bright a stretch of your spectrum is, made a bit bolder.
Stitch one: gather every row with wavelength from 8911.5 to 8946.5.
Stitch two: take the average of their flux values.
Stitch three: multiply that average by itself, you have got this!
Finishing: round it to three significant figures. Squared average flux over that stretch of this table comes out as 144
